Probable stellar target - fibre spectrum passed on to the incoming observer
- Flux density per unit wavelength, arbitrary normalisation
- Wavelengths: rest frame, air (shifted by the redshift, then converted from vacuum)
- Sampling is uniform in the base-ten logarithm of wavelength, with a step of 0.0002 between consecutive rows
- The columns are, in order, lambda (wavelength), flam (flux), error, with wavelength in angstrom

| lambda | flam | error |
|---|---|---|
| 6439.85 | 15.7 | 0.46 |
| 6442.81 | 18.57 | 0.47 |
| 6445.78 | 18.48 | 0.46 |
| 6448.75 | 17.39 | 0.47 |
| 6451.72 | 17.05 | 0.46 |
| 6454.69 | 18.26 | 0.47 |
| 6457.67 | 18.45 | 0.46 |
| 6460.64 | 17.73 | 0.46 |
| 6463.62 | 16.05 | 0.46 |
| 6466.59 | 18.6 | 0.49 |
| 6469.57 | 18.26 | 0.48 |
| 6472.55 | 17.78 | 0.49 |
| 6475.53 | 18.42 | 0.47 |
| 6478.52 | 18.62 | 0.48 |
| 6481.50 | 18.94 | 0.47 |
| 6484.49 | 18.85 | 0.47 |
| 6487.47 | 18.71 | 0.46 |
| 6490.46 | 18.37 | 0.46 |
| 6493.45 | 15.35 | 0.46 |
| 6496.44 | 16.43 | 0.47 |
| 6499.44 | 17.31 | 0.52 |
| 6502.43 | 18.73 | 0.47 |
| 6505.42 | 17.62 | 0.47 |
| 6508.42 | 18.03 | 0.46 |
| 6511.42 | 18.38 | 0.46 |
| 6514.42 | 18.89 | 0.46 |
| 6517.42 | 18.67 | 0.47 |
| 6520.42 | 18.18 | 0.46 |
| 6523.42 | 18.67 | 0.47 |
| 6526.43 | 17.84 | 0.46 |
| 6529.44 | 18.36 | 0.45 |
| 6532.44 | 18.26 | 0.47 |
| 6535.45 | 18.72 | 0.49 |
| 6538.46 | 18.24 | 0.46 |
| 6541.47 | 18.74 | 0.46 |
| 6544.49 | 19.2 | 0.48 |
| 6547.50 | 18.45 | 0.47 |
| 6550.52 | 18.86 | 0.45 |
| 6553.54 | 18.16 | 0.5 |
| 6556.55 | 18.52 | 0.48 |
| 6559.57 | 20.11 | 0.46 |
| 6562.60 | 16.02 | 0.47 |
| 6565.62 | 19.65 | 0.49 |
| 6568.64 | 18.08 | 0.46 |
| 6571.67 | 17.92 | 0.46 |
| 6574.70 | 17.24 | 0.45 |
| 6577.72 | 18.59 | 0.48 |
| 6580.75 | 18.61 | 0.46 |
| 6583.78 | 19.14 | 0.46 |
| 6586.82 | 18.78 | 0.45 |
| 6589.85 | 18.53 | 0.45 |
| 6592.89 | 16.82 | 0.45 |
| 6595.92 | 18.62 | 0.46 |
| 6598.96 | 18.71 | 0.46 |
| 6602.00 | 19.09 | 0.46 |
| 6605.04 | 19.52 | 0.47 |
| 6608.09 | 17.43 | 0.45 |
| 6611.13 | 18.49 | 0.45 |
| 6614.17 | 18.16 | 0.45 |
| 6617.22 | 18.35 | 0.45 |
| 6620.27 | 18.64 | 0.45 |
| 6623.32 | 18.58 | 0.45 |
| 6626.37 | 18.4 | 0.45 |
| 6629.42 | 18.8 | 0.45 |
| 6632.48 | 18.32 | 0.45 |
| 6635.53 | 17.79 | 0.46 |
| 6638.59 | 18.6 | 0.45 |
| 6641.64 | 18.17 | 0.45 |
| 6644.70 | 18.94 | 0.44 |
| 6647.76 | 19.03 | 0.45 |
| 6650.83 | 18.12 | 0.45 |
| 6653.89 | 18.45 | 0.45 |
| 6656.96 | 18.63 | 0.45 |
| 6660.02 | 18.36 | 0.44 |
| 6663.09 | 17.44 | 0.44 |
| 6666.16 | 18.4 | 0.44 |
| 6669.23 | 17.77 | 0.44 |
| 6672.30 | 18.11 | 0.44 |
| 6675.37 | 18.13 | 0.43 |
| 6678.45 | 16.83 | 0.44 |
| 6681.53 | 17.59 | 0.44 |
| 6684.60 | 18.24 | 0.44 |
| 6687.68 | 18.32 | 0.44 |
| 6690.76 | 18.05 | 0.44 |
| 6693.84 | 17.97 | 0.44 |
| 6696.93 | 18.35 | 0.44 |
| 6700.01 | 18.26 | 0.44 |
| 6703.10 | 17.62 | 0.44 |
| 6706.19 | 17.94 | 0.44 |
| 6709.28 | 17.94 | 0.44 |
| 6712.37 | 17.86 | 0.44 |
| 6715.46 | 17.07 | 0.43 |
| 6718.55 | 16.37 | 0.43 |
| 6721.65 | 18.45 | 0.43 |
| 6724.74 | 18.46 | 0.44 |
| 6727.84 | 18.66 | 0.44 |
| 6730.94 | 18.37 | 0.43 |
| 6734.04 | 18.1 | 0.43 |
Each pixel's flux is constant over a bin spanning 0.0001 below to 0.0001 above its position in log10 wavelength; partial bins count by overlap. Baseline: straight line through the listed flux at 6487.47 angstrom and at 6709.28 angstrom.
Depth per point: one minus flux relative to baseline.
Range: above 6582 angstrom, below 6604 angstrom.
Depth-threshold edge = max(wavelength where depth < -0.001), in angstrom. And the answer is 6602.00 angstrom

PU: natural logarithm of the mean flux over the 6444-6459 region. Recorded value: 2.89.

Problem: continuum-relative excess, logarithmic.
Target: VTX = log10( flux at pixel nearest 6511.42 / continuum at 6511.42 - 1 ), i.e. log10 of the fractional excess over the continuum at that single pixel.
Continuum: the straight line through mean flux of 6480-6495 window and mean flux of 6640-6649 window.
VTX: -1.89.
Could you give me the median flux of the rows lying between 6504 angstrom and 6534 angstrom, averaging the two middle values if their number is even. 18.3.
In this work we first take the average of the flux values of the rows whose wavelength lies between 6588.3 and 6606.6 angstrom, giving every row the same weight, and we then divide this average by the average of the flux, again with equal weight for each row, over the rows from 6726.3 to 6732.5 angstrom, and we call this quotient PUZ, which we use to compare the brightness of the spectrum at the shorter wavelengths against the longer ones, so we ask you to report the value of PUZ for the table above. 1.00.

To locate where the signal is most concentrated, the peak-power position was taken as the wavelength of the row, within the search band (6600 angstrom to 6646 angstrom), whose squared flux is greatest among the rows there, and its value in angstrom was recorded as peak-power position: 6605.04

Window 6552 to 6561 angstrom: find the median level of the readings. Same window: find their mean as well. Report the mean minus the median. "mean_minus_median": 0.41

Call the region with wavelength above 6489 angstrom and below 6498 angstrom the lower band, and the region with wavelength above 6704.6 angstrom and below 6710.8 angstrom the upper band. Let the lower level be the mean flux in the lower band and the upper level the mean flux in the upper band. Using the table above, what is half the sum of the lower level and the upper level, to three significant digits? 17.3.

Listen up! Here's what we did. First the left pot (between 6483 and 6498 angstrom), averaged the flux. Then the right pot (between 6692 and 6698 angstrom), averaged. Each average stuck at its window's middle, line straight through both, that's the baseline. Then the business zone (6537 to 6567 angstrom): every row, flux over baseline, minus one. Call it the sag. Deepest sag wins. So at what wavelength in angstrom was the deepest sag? 6562.60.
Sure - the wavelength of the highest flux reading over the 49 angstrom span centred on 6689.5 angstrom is 6666.16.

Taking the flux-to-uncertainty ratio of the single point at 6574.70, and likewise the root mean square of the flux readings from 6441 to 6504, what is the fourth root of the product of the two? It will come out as 5.12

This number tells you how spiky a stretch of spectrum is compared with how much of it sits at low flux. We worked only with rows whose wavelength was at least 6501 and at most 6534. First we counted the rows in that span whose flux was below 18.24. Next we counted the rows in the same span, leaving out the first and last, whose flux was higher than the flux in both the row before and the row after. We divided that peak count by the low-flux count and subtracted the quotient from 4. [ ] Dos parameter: 3.25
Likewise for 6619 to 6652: 3.00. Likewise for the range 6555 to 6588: 3.25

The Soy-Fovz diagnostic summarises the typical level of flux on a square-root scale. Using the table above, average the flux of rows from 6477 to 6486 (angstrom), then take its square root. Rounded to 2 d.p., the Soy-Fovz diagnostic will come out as 4.34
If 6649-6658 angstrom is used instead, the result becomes 4.29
